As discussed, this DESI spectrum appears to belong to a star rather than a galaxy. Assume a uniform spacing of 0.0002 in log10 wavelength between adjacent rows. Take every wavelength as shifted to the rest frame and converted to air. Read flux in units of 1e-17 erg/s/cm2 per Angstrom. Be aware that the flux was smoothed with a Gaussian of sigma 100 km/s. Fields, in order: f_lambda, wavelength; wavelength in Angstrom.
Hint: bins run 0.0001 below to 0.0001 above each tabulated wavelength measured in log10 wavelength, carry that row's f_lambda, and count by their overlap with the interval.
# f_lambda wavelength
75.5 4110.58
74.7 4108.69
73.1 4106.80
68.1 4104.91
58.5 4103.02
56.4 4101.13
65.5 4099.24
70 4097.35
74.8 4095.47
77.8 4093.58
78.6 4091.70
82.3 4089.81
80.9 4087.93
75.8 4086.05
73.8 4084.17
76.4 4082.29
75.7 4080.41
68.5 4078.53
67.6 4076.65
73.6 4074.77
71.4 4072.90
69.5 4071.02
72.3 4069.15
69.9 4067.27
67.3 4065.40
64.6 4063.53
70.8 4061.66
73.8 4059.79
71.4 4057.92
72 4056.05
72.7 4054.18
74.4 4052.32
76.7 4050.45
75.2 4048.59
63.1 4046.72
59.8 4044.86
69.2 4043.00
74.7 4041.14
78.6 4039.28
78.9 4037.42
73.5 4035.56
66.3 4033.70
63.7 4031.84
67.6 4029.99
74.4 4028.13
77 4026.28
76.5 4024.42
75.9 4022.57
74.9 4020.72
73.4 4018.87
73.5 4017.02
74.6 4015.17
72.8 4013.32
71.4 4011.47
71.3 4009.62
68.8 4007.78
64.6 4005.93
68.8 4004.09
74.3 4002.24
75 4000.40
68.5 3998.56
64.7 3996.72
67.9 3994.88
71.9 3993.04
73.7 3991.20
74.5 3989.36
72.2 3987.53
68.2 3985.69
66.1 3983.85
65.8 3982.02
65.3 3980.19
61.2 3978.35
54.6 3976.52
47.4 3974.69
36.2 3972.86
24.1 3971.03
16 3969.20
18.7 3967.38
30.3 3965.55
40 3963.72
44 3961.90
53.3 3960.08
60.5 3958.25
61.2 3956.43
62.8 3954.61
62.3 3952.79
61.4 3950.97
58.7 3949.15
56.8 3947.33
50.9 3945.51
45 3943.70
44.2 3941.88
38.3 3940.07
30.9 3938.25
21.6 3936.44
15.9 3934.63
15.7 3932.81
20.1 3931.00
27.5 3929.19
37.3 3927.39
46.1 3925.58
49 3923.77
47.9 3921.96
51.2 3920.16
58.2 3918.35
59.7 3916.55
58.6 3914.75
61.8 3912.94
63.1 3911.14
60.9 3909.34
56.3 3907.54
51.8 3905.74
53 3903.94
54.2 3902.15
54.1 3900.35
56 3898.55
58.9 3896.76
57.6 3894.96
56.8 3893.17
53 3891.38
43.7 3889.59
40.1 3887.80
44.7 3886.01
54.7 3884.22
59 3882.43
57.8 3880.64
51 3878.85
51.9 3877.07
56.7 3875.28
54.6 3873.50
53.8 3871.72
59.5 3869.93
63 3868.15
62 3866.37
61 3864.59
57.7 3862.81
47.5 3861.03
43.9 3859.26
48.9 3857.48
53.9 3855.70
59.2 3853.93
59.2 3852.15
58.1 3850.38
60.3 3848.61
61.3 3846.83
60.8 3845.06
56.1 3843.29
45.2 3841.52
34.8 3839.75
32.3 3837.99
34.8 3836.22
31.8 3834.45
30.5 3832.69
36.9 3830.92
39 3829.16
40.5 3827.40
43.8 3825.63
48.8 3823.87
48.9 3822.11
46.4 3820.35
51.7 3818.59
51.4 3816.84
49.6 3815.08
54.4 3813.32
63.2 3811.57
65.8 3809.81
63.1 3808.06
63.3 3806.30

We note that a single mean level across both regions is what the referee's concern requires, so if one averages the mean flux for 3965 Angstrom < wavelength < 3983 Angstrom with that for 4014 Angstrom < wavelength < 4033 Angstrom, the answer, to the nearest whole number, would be 58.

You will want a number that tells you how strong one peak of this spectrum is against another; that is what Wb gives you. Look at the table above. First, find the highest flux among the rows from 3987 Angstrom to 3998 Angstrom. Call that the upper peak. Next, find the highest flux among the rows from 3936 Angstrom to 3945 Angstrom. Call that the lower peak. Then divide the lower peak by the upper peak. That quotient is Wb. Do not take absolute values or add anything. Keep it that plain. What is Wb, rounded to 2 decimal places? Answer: 0.60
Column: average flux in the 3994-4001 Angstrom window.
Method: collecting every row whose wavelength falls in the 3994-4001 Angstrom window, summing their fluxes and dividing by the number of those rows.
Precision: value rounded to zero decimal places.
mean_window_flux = 69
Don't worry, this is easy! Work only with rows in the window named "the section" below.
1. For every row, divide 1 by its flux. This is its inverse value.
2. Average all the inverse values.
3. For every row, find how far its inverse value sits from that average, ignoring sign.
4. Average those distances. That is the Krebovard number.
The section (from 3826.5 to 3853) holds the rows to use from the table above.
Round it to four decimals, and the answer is 0.0055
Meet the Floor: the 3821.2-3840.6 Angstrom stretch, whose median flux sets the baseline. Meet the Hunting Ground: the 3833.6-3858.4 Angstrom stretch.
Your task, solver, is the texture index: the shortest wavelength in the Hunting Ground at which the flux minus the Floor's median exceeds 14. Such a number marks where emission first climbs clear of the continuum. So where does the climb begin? 3843.29 Angstrom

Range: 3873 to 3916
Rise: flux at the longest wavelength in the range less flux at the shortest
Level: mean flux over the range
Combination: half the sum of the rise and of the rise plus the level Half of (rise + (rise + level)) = 31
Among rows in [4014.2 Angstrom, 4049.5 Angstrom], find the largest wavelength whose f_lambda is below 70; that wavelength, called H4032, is 4046.72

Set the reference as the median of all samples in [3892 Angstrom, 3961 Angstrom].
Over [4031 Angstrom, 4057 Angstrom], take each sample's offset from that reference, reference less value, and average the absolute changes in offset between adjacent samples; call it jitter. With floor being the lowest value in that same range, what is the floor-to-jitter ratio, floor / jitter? 13.9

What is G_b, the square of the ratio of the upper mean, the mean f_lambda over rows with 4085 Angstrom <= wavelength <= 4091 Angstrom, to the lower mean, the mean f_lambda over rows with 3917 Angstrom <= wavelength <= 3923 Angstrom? 2.3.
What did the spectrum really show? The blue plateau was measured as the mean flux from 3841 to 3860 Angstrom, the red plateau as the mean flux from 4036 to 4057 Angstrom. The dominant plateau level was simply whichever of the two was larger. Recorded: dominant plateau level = 72.3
